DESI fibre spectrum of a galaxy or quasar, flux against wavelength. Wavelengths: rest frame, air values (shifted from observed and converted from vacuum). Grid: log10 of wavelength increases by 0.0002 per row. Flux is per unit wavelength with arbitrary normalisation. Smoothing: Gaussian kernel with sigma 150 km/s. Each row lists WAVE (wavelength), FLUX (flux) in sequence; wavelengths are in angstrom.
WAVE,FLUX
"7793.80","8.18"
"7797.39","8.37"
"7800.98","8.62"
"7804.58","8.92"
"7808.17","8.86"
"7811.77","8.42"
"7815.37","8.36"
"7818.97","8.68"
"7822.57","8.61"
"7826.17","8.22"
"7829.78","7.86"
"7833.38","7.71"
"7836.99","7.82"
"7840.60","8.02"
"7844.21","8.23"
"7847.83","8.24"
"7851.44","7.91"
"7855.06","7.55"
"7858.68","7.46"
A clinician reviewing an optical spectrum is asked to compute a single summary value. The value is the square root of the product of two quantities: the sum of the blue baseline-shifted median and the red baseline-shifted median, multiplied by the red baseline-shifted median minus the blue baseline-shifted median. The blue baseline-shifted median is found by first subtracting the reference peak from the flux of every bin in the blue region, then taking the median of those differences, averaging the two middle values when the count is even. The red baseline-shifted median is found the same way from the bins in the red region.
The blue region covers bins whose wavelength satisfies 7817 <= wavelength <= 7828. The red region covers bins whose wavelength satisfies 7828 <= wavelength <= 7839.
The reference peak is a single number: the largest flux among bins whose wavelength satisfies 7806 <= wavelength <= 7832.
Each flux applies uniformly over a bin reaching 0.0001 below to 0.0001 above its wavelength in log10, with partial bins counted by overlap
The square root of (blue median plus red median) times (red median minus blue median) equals 1.01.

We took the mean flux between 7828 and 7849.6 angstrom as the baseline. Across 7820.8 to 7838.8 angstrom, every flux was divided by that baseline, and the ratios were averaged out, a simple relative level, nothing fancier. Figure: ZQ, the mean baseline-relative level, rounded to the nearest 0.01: 1.01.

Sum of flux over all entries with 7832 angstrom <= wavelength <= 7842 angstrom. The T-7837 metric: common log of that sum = 1.37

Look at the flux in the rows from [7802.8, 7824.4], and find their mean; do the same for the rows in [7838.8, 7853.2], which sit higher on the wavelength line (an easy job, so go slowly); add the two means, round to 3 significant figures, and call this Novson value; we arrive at 16.7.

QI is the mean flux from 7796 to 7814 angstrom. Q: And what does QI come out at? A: 8.6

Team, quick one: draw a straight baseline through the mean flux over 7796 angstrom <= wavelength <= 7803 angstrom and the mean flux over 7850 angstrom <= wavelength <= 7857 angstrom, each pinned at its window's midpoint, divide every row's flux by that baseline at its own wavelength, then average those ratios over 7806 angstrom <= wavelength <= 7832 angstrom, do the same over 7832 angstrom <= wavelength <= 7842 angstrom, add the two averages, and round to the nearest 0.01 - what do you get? 2.01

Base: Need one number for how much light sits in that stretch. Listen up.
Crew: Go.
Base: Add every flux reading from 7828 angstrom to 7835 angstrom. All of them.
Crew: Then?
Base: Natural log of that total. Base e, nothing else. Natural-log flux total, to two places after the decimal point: 2.75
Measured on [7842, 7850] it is 2.80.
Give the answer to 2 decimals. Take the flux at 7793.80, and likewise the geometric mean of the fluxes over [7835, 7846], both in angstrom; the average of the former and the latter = 8.10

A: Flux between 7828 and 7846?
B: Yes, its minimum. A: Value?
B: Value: 7.71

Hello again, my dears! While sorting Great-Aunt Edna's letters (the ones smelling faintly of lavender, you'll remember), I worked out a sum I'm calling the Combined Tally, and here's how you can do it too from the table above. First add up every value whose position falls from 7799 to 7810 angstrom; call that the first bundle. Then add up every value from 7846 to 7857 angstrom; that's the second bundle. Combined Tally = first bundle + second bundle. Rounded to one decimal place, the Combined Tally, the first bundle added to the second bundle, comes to 50.1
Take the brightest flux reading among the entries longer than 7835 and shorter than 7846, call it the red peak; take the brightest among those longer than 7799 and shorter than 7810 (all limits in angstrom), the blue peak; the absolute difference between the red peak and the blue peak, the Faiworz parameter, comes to 0.69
